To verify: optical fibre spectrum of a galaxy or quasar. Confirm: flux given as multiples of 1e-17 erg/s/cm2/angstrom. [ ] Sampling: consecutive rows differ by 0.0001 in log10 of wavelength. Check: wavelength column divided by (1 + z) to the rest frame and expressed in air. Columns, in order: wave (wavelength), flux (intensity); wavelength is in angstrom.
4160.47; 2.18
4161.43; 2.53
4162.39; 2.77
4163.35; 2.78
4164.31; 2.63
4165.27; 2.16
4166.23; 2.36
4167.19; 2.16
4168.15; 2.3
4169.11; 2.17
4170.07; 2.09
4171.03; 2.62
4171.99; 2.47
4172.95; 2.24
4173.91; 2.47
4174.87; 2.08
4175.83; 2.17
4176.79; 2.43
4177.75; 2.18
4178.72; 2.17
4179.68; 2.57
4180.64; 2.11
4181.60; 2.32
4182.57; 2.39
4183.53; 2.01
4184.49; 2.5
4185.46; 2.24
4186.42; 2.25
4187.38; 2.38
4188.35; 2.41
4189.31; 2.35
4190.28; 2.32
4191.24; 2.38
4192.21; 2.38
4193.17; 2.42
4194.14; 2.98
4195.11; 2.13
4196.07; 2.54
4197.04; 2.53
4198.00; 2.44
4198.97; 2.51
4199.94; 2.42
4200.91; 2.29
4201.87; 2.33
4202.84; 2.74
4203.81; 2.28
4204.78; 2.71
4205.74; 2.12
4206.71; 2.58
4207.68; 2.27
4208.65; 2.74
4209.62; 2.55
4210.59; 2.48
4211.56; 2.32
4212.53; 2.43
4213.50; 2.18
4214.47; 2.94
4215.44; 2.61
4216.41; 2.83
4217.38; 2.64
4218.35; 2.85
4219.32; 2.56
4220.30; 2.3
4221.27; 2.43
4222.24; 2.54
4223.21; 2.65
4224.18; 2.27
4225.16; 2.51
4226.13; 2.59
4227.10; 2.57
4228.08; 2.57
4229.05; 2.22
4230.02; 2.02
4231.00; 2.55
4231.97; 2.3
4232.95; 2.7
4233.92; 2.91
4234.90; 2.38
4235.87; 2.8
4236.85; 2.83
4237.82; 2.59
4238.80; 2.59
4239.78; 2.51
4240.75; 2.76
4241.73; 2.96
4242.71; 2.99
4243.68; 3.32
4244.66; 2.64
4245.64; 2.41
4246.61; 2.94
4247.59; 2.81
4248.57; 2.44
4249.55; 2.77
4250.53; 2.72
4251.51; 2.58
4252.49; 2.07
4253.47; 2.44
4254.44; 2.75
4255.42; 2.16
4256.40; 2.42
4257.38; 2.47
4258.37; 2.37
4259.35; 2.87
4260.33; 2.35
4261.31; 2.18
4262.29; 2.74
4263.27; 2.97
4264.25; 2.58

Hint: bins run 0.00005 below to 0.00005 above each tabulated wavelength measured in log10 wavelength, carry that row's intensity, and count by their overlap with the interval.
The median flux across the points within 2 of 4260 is 2.36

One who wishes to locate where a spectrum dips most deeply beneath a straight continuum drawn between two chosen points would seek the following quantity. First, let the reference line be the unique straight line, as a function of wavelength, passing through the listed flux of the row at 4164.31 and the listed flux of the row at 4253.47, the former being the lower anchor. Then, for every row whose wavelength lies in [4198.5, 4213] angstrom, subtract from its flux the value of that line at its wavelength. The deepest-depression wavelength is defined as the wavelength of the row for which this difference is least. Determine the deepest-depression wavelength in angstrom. 4205.74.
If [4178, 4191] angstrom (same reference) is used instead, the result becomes 4183.53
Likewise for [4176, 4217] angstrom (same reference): 4183.53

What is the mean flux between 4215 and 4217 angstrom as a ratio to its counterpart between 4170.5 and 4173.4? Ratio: 1.11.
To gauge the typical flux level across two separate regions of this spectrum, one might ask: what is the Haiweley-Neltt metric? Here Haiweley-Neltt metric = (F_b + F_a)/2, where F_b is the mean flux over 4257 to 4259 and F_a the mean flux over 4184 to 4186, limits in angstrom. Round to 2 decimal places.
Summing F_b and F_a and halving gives 2.40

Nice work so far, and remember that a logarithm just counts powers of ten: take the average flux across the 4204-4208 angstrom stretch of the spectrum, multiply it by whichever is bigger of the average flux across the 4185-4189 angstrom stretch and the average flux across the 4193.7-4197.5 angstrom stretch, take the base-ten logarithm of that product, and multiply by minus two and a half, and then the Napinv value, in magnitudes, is -1.97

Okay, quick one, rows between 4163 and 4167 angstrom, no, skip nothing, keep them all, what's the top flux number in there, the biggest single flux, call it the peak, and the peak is 2.78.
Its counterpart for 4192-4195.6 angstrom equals 2.98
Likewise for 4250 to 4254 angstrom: 2.72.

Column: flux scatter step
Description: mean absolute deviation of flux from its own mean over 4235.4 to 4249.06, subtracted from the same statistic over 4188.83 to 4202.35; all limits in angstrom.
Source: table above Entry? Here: -0.073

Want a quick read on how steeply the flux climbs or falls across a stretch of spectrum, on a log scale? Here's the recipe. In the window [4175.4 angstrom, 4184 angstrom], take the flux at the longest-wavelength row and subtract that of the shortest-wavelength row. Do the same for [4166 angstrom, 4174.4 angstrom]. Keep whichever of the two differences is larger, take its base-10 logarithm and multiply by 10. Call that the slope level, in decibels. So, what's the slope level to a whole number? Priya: -10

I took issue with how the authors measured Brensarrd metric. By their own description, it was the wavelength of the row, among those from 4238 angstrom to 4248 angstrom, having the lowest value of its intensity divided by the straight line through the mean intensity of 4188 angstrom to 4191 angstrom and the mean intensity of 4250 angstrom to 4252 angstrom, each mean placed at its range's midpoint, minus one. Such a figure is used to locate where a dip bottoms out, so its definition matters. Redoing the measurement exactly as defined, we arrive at 4245.64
